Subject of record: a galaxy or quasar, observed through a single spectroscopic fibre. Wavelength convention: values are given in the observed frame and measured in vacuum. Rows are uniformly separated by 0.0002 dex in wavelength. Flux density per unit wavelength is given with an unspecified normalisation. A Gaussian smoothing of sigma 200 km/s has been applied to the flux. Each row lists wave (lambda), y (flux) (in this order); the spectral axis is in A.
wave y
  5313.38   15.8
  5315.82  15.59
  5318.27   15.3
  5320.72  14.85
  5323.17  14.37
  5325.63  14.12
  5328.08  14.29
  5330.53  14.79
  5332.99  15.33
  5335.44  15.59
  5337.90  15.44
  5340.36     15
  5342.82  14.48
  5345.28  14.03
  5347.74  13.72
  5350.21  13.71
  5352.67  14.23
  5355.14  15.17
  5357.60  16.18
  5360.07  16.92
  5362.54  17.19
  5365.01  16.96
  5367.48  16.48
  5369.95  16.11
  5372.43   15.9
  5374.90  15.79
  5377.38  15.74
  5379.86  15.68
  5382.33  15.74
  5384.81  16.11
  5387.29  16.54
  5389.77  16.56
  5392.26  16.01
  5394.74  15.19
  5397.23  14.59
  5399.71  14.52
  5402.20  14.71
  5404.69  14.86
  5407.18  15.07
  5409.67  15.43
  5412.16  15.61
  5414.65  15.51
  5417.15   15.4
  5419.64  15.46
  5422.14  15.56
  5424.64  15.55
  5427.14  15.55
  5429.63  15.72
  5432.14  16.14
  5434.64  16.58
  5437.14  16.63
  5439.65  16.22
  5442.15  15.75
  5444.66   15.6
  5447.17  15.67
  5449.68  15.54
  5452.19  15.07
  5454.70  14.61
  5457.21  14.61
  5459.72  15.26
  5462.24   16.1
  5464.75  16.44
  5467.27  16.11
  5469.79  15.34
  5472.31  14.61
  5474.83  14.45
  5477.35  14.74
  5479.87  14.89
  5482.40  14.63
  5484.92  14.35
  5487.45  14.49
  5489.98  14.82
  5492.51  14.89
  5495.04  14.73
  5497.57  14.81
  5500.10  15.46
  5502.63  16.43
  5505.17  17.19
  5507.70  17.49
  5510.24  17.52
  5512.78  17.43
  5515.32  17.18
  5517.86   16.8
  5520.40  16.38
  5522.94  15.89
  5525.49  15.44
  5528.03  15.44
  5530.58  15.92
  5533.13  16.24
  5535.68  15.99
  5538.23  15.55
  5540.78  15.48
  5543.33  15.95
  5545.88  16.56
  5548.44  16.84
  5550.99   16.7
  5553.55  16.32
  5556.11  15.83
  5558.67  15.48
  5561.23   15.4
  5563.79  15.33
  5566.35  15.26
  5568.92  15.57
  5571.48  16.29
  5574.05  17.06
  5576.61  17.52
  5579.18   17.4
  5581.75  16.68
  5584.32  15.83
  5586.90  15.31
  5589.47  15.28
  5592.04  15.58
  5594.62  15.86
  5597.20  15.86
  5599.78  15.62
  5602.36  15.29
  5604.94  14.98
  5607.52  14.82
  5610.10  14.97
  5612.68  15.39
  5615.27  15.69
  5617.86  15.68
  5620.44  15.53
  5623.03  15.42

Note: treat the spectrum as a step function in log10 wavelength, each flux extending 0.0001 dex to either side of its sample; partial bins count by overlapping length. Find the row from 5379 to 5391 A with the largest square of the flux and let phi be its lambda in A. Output 5389.77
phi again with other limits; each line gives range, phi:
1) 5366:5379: 5367.48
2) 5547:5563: 5548.44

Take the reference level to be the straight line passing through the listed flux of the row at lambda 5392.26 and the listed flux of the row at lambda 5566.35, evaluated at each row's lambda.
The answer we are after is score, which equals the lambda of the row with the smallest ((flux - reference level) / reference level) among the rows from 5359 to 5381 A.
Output 5379.86 A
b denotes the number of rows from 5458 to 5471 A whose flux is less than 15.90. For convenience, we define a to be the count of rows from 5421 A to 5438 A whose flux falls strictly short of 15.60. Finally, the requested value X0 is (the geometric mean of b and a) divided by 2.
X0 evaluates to 1.2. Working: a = 3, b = 2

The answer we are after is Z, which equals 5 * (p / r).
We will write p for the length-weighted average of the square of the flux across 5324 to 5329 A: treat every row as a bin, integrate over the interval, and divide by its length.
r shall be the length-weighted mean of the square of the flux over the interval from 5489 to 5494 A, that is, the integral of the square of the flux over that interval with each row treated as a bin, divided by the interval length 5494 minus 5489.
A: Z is 4.58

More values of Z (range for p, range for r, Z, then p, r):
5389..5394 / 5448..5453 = 5.53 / 261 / 236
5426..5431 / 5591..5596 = 4.96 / 245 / 247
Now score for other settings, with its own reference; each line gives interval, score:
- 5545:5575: 5566.35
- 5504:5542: 5525.49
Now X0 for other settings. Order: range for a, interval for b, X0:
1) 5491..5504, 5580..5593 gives 2.0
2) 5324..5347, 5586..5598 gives 3.4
